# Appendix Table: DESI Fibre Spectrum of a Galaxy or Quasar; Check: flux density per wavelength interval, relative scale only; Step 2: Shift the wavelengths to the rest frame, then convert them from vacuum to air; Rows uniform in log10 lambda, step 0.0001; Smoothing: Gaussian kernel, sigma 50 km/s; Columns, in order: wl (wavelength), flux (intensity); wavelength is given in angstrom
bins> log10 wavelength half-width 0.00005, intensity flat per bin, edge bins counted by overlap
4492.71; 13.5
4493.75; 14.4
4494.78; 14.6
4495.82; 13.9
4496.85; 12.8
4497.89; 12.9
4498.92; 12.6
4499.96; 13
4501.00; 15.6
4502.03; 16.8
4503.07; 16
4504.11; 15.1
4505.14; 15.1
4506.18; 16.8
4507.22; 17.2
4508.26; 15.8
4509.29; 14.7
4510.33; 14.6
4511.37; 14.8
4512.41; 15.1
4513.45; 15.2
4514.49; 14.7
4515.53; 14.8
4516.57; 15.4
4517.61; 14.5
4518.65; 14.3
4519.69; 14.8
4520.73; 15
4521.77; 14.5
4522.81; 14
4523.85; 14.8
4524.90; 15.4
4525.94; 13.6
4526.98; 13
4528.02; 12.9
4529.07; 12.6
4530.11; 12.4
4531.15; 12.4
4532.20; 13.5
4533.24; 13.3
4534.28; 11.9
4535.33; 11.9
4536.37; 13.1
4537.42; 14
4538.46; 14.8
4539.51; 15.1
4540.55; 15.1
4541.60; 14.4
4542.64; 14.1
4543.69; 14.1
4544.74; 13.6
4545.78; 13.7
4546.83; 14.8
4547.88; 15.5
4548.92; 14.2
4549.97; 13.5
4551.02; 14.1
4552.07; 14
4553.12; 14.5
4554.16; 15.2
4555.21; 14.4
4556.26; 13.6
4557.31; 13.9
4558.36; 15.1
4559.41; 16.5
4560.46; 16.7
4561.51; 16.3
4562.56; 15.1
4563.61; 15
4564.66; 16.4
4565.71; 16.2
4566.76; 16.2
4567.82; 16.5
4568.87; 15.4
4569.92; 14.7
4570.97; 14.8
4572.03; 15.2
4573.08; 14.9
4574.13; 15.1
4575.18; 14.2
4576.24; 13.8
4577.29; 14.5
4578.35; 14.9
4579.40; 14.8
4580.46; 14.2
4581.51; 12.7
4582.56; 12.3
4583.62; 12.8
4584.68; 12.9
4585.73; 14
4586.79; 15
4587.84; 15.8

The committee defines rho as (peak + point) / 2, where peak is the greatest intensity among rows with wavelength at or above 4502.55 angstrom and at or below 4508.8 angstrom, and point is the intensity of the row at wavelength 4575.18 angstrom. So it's 15.7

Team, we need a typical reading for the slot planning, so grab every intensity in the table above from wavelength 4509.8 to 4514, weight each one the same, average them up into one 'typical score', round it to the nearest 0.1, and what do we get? 14.9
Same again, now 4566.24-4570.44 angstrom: 15.7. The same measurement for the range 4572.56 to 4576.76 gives 14.5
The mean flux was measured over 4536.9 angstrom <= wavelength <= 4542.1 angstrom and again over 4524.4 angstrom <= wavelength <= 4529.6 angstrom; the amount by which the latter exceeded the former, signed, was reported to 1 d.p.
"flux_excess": -1.2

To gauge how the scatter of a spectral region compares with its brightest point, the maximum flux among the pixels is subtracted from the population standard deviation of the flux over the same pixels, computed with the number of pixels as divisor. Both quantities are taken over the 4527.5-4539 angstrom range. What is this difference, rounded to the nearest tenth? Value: -14.0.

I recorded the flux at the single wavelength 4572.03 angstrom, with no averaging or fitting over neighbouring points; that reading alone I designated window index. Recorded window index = 15.2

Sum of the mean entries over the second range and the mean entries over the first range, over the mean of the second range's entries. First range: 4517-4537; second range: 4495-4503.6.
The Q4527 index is 1.956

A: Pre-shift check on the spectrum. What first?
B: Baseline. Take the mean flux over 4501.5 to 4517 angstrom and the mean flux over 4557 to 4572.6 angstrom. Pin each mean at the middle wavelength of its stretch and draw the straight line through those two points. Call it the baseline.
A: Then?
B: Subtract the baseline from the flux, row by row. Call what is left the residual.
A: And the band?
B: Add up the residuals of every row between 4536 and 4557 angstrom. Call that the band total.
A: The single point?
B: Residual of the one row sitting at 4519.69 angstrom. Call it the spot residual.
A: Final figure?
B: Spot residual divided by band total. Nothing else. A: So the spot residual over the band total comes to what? 0.027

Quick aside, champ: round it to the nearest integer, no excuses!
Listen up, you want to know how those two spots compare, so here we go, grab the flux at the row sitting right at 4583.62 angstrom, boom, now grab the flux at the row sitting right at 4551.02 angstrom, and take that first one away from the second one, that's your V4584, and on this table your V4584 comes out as 1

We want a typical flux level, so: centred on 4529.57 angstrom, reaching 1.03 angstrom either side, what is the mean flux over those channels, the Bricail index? 12.5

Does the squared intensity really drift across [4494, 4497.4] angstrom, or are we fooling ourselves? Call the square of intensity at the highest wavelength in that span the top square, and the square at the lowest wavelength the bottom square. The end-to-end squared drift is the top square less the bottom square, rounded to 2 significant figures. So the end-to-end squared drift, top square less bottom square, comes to -49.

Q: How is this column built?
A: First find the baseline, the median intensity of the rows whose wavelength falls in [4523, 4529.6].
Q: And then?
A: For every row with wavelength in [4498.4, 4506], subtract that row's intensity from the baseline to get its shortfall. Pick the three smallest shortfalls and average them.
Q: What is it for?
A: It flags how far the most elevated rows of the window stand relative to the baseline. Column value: -2.8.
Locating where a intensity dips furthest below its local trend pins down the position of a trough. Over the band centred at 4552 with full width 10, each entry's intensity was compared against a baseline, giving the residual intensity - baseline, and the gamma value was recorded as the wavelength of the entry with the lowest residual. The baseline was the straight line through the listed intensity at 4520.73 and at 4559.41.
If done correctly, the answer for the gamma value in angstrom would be 4556.26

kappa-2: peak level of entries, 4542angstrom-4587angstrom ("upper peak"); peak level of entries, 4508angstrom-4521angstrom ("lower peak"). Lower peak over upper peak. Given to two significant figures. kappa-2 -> 0.95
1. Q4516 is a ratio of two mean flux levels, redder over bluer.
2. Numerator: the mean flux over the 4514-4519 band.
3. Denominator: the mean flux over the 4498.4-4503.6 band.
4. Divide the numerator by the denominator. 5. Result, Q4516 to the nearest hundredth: 1.00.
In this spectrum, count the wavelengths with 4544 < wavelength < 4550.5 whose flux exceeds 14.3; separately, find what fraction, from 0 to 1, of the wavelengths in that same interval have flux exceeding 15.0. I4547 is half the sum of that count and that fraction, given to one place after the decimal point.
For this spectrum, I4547 1.1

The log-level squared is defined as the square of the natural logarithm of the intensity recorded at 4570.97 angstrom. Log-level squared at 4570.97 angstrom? 7.26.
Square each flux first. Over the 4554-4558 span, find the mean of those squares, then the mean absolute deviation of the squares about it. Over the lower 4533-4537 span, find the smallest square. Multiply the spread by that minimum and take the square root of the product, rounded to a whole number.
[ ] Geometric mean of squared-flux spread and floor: 46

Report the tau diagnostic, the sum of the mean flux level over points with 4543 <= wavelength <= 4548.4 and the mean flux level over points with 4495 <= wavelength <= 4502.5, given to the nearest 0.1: 28.3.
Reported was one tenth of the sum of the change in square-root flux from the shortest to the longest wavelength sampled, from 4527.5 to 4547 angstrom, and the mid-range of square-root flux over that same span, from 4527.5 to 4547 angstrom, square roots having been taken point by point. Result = 0.39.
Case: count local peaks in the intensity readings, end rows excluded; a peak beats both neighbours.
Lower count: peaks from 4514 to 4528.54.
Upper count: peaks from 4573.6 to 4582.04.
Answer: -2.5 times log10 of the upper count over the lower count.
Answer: 1.2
